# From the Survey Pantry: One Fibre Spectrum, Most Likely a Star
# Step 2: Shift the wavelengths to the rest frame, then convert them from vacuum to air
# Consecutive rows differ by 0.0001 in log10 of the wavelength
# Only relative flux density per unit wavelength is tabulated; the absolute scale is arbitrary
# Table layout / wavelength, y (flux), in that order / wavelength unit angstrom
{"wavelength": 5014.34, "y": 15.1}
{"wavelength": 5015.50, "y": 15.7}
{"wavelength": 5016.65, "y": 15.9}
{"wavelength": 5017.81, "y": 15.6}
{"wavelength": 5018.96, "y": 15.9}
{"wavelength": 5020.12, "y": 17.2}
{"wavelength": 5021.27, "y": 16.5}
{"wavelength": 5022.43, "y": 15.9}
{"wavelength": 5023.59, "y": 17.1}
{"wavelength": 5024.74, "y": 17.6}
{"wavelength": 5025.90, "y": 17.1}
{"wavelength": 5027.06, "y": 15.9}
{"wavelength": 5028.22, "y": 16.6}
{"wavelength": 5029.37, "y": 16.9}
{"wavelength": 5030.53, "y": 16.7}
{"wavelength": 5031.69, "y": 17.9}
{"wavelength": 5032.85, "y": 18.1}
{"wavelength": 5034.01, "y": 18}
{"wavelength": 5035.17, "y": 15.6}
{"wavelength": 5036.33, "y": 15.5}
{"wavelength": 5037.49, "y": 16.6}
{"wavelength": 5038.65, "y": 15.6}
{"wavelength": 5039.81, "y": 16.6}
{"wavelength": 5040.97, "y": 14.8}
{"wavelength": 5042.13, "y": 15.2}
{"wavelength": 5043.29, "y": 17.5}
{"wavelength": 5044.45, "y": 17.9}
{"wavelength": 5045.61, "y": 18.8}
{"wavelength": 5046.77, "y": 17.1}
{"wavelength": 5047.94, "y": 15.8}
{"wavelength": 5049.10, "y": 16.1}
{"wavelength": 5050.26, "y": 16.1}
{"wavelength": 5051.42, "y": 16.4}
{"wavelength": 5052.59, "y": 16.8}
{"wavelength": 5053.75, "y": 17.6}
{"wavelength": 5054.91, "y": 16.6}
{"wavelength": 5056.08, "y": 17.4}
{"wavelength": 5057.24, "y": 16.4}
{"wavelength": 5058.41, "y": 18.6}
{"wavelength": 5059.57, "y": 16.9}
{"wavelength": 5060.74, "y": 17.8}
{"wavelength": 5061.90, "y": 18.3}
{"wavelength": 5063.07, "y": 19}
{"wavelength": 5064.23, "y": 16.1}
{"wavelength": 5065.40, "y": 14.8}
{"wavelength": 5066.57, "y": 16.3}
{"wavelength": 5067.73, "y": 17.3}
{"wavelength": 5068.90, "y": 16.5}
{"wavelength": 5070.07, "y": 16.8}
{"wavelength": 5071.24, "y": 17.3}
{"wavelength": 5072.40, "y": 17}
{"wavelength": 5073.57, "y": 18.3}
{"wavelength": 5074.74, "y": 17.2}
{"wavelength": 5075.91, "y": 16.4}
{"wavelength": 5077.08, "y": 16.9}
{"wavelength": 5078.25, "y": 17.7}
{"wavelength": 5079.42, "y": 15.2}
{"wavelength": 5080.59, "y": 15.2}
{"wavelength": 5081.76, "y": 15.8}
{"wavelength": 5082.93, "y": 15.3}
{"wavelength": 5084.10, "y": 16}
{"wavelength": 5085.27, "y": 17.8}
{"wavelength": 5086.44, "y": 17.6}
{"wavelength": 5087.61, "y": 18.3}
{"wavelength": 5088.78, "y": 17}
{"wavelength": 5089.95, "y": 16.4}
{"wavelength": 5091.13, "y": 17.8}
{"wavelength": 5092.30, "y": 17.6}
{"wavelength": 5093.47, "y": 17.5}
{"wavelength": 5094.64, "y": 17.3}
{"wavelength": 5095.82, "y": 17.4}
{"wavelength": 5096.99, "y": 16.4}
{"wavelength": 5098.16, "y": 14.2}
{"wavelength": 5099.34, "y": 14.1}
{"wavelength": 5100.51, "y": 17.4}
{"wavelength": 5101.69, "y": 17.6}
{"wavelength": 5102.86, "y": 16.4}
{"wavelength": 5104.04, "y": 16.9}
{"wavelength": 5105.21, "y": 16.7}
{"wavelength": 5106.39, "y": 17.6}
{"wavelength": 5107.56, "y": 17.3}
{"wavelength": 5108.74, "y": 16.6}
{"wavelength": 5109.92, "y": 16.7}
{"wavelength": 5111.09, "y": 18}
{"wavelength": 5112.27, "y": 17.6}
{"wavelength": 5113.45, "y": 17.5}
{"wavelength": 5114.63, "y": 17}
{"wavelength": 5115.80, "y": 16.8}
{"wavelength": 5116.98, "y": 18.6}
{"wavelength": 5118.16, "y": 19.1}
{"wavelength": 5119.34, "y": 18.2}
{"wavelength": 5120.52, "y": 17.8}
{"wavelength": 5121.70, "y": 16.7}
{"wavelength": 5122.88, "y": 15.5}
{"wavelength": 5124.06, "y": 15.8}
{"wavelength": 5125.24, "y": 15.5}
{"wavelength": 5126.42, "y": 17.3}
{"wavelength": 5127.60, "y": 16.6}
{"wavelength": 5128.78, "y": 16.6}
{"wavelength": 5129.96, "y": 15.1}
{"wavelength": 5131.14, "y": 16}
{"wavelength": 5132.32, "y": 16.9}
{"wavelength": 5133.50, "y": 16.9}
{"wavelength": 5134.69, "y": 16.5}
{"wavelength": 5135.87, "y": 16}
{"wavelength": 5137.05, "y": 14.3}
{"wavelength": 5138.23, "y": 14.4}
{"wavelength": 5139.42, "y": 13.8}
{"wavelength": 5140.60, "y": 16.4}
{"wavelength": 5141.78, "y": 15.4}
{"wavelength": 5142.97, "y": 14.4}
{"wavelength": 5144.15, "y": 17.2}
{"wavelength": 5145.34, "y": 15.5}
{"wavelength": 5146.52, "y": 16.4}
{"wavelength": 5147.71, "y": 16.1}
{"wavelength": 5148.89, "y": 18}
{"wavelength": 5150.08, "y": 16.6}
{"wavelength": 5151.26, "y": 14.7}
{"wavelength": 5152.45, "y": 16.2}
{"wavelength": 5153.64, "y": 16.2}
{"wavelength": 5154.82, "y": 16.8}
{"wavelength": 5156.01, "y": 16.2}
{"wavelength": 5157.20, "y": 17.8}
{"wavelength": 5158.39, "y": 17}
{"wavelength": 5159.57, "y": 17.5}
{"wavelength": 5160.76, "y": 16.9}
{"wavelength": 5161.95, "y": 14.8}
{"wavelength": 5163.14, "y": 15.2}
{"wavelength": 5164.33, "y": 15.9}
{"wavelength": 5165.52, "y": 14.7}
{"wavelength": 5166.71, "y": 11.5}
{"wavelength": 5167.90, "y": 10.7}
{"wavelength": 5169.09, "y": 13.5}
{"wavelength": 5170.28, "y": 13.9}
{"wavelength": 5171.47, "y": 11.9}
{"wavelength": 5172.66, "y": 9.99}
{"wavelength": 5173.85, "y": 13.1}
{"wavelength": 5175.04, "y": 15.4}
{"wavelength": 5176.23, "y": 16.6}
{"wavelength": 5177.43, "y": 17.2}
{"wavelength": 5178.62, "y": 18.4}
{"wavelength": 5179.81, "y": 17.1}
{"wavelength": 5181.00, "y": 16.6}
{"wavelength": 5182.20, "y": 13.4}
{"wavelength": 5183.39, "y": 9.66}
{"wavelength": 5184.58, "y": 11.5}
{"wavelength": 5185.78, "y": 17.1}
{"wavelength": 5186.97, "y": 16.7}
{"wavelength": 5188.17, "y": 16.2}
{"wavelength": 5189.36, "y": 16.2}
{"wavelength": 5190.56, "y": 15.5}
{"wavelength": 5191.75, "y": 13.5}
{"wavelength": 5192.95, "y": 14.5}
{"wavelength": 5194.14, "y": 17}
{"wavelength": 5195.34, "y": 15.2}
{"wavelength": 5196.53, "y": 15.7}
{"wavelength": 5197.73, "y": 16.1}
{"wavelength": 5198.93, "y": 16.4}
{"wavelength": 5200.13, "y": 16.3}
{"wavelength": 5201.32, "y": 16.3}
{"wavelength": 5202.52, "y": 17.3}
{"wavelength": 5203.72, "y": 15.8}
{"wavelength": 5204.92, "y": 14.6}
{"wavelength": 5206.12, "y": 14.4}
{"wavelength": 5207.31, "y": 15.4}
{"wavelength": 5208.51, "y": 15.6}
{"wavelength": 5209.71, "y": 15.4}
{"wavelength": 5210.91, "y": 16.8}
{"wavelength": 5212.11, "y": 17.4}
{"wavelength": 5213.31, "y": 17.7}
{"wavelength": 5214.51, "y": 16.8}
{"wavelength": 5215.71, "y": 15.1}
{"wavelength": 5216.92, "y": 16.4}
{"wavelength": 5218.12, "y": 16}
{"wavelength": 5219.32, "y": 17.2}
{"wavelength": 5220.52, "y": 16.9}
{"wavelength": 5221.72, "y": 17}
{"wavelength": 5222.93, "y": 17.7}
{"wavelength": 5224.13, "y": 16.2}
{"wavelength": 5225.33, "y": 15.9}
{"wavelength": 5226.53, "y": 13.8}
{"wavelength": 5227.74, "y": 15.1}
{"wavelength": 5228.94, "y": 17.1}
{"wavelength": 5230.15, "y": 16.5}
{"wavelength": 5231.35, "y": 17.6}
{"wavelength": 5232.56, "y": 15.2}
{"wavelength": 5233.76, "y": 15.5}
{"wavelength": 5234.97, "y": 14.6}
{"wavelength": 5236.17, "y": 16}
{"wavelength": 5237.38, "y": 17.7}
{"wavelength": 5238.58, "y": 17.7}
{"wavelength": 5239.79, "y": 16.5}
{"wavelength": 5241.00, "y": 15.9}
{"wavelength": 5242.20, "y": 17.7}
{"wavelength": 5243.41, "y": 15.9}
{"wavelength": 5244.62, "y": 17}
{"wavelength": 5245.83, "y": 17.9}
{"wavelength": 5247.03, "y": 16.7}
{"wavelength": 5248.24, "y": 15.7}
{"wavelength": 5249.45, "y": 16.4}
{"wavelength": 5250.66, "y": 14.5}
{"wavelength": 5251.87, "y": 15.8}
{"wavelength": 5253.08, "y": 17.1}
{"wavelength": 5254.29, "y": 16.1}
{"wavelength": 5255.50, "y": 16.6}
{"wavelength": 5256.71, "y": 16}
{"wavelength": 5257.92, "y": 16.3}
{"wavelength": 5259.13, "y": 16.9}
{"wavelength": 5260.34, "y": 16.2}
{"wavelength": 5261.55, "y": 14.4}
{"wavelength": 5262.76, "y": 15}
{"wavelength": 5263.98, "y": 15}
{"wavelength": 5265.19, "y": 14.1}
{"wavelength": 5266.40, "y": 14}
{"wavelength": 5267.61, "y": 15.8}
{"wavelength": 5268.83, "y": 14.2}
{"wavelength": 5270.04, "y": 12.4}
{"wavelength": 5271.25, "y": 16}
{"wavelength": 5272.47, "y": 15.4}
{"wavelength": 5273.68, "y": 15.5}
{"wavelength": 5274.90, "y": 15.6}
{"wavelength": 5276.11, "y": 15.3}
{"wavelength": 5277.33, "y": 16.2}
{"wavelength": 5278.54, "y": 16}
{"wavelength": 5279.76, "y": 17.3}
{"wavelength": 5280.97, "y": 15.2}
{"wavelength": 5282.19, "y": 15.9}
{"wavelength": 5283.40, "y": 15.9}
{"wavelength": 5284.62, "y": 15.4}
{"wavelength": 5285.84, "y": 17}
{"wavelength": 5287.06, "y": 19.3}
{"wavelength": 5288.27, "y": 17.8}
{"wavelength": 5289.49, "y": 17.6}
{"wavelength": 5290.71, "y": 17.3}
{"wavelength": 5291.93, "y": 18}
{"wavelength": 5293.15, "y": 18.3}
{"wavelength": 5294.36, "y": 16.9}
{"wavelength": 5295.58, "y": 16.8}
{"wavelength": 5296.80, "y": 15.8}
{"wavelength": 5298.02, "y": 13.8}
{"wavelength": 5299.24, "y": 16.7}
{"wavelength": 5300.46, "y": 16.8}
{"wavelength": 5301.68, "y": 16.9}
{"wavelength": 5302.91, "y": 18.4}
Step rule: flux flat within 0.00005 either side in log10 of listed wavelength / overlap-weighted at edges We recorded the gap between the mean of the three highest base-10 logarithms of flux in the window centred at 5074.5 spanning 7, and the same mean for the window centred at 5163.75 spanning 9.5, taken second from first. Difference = 0.021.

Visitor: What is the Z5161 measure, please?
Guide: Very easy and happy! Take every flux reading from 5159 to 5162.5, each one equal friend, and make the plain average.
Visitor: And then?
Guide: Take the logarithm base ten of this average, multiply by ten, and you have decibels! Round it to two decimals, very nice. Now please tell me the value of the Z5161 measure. 12.15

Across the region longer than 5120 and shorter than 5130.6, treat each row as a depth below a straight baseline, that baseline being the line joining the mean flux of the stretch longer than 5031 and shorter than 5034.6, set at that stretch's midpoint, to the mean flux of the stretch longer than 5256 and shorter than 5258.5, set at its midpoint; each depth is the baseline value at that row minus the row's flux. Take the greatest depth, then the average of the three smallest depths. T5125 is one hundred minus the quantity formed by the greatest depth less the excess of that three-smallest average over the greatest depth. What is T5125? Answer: 95.8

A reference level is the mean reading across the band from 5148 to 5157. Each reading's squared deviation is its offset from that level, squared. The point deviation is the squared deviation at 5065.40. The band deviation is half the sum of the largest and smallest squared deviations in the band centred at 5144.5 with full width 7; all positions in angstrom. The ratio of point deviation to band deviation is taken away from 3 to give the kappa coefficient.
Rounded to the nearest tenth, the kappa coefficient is 1.7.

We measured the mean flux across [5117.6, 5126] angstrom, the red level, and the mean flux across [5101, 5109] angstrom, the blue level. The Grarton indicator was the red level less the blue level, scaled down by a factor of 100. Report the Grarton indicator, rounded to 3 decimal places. -0.001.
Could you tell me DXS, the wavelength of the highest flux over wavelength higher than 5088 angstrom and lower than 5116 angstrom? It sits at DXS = 5111.09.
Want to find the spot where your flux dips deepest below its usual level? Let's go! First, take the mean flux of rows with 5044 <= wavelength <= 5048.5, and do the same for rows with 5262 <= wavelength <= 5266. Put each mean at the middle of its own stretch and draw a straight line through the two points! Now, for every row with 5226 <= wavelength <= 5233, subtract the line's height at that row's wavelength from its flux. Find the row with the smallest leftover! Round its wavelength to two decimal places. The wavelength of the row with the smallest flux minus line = 5226.53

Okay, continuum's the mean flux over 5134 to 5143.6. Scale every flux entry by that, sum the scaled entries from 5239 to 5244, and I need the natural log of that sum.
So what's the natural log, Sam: 1.5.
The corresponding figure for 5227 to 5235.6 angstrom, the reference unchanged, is 2.0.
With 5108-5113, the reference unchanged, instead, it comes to 1.5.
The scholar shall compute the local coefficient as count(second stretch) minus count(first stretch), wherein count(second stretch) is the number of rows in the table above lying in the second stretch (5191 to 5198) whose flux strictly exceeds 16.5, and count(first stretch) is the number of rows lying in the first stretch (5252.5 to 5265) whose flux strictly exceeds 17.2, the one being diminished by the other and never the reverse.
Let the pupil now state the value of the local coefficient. 1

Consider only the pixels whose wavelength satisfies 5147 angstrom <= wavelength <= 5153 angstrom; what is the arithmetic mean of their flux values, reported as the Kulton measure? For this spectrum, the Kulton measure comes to 16.3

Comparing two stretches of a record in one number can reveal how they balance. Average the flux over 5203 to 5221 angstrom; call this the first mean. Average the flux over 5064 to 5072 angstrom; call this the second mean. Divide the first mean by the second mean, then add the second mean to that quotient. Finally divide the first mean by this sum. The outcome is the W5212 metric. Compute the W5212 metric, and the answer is 0.92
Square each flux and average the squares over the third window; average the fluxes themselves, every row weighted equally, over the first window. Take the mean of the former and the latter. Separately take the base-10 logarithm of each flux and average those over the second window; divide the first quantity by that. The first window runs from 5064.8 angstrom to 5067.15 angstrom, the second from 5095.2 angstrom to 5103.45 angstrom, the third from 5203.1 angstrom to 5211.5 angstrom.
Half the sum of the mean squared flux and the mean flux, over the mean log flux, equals 105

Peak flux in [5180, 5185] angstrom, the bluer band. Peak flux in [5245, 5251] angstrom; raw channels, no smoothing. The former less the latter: -1.3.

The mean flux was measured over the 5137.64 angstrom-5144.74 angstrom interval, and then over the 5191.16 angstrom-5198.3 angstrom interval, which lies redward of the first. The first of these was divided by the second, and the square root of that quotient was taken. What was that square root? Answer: 1.00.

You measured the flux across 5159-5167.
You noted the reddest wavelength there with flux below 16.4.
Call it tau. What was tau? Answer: 5166.71 angstrom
